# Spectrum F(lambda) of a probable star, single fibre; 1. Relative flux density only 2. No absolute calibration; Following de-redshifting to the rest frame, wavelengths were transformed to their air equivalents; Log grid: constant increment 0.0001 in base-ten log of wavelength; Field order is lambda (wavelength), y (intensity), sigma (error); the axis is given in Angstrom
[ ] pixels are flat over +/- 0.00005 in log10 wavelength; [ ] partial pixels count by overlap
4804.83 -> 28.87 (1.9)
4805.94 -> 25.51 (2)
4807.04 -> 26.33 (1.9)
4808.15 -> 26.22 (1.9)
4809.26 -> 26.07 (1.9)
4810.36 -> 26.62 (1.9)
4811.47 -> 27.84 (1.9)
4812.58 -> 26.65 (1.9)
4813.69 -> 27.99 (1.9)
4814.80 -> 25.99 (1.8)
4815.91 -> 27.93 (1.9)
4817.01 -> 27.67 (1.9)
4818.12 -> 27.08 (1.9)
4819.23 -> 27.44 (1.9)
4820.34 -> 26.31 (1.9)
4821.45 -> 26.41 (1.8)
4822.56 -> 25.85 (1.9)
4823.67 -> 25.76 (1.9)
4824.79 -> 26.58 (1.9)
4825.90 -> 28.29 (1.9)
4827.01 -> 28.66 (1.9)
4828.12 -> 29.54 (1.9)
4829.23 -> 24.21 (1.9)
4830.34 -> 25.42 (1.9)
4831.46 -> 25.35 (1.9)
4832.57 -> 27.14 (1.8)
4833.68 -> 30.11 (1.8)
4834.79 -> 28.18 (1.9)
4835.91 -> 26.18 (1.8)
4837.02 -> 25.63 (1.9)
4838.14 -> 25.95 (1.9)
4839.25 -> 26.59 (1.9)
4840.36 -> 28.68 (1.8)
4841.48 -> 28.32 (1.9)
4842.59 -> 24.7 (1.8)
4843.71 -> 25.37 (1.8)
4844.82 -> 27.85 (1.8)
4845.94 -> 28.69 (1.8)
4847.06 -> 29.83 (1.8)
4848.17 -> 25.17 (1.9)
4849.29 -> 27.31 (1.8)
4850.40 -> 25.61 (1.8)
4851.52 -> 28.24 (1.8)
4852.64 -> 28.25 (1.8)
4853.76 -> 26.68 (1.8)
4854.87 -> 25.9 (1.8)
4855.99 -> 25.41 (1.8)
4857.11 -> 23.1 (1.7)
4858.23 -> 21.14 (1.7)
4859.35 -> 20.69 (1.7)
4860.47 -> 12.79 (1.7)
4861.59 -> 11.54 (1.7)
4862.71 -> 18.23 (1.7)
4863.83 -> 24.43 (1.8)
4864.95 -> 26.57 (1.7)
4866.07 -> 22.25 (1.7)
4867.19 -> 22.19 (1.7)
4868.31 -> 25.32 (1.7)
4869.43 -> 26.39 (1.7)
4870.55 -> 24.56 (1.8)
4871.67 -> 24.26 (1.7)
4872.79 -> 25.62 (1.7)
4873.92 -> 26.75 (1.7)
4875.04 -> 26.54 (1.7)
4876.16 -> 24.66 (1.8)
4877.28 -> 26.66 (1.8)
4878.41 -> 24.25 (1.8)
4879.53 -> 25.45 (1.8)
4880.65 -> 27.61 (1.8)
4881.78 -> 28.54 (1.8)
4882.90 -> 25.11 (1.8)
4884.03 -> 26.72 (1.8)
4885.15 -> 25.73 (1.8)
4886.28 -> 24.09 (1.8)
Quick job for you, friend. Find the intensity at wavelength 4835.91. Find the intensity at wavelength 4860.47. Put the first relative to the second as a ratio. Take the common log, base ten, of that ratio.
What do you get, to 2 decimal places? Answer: 0.31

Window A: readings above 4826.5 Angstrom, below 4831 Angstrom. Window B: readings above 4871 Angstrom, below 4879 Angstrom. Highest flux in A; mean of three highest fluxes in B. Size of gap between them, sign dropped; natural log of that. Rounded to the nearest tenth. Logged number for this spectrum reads 1.1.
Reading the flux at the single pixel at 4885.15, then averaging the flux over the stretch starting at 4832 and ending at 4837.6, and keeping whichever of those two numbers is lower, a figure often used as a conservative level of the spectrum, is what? 25.7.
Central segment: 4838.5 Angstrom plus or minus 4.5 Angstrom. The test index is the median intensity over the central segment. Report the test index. 26.4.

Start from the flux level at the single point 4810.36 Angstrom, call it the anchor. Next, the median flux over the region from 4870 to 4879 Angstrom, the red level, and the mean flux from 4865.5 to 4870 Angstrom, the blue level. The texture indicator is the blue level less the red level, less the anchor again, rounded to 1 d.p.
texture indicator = -27.7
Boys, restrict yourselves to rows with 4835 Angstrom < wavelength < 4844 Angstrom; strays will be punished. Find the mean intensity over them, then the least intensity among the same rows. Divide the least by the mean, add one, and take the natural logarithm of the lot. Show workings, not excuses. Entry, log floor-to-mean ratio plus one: 0.66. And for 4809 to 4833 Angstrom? 0.64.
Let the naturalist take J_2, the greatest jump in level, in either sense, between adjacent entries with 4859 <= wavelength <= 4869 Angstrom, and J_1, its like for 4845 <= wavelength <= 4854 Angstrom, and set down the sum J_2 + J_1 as 12.6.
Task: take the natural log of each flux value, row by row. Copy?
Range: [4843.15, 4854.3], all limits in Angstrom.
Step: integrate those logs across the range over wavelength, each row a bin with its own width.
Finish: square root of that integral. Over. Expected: 6.1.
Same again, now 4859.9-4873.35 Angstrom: 6.4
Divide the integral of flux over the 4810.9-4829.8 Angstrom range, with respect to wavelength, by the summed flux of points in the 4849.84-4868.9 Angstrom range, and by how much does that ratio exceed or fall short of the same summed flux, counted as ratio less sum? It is -387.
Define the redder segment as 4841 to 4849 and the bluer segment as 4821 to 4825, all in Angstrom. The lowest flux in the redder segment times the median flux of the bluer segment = 645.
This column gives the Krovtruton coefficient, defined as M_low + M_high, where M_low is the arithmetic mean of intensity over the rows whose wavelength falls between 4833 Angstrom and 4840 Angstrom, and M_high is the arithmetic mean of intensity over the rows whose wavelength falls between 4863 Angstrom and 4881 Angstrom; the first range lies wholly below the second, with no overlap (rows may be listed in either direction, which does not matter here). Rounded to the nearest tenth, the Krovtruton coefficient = 52.3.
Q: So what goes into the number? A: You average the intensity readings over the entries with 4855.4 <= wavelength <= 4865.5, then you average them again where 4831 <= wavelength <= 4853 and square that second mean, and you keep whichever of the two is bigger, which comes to 738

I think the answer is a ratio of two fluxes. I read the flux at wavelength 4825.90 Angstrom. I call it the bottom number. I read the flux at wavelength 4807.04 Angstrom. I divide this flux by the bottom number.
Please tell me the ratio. 0.93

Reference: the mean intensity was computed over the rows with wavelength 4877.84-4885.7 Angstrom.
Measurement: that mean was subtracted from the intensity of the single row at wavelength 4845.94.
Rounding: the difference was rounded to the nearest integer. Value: 2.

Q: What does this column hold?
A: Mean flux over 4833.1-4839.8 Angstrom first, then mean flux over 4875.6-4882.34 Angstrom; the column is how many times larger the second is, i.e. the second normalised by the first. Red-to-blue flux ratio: 0.97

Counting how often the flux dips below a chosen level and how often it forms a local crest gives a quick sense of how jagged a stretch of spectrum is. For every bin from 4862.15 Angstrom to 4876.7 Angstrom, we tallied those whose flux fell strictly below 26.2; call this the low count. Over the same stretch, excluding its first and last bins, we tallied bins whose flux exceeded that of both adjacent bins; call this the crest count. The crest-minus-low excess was -6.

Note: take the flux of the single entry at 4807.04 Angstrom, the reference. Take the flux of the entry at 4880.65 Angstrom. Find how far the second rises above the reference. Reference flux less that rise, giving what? 25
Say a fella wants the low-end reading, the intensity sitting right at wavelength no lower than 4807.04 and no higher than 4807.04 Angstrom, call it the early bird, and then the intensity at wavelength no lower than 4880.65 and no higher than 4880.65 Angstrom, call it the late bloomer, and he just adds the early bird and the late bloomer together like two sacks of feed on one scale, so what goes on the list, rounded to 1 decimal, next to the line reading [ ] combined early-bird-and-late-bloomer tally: 53.9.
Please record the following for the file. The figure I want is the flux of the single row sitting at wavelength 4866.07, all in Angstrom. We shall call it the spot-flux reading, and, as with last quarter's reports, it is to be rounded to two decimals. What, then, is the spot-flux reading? 22.25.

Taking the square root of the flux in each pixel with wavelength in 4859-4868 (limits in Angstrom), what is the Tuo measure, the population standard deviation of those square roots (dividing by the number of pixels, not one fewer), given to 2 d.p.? 0.59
